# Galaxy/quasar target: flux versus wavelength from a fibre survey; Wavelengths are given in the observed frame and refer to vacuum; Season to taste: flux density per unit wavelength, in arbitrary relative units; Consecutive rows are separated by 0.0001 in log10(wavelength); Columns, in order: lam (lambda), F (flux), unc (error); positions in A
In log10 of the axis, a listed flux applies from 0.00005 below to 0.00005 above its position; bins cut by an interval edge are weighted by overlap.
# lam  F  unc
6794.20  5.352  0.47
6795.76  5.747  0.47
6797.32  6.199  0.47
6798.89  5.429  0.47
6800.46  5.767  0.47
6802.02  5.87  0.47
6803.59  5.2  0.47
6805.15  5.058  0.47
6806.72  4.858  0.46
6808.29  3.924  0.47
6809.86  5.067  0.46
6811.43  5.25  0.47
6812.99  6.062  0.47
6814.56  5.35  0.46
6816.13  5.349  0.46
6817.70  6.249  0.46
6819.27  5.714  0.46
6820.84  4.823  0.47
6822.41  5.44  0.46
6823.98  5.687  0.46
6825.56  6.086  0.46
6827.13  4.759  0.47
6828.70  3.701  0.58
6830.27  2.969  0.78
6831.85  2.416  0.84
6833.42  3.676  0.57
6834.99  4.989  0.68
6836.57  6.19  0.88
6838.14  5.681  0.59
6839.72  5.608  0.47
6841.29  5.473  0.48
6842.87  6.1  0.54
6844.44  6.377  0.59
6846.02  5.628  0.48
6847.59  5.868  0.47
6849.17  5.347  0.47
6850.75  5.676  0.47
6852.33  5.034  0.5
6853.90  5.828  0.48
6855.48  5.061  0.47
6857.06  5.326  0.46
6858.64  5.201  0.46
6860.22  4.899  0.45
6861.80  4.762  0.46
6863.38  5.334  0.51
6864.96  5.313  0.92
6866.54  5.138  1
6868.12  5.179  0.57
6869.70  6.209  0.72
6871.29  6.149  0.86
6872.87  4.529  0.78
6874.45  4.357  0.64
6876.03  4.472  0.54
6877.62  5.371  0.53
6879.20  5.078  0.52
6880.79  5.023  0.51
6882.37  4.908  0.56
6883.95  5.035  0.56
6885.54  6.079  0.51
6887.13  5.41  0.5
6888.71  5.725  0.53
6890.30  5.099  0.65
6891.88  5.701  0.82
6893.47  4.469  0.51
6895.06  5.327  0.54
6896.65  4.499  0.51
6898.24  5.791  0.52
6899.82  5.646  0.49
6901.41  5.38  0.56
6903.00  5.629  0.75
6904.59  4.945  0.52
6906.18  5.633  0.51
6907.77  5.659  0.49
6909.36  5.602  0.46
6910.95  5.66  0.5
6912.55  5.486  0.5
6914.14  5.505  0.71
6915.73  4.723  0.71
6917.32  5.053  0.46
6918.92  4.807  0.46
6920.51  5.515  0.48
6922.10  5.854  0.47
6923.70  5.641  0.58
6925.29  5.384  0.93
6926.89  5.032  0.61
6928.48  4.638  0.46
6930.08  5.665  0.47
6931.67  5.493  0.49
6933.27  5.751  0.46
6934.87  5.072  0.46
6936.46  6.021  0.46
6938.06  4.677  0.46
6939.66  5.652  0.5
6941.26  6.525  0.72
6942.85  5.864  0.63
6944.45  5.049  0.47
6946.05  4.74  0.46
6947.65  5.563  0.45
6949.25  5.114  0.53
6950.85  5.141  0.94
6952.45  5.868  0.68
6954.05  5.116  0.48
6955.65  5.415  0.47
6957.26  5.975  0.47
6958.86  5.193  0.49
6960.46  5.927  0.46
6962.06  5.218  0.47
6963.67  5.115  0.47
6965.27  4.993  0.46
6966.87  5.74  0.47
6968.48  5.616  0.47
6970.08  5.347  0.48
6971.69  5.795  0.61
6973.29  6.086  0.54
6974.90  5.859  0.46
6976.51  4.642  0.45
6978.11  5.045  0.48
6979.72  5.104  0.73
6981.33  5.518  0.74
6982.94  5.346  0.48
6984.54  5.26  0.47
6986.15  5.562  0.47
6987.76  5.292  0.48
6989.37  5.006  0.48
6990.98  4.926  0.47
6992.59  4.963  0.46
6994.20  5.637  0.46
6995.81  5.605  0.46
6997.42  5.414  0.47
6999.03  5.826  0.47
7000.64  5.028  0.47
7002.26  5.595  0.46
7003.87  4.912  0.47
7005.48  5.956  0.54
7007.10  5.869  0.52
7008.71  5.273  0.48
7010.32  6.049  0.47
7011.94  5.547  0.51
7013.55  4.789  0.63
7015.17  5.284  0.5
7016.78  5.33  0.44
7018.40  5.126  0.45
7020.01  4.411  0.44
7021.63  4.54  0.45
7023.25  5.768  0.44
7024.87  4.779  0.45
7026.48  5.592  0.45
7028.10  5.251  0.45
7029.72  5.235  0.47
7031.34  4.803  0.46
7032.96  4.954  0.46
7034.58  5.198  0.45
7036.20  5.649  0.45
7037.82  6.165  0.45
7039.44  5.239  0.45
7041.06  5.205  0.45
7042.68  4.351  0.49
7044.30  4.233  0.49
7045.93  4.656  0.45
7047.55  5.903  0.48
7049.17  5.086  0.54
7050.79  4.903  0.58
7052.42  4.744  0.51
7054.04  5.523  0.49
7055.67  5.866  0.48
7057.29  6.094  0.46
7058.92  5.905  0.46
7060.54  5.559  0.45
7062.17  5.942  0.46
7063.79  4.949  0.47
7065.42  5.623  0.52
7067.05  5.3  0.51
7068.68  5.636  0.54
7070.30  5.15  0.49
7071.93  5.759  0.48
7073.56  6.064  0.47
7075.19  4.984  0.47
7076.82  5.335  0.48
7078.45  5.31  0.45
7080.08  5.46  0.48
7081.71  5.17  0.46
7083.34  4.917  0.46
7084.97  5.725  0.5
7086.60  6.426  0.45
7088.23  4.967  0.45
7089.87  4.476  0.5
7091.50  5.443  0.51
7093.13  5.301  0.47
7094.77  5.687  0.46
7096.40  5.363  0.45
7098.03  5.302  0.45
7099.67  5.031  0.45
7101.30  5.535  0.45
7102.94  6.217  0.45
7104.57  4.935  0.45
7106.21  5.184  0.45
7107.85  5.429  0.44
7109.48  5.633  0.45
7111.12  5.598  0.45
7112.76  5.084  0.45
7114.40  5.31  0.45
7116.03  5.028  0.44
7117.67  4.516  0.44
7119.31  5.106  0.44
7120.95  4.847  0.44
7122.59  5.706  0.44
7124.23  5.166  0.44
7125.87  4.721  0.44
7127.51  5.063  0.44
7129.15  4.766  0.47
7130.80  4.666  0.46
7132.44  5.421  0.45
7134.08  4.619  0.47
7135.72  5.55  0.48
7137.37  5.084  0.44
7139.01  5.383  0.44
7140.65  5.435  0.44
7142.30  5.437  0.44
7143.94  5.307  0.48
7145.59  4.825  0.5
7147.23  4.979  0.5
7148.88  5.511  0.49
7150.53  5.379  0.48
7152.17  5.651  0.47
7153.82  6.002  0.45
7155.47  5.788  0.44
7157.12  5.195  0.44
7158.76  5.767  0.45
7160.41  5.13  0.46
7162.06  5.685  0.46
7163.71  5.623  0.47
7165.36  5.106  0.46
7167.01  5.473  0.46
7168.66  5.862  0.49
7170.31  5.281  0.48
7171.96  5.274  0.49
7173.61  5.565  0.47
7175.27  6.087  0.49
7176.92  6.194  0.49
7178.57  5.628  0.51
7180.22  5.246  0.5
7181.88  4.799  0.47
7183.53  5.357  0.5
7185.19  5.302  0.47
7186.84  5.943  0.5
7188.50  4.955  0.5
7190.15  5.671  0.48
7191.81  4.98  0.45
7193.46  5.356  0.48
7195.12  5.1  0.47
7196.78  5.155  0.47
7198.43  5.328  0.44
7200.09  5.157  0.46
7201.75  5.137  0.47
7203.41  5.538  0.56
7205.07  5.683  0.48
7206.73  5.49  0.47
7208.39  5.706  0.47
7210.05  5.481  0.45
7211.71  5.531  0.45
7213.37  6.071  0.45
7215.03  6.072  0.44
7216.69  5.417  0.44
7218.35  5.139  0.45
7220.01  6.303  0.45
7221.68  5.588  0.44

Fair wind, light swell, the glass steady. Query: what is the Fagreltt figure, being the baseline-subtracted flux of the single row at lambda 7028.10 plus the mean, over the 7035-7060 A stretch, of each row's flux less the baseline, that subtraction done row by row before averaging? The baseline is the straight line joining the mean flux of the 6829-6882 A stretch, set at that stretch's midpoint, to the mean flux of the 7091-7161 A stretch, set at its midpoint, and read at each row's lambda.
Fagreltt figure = 0.1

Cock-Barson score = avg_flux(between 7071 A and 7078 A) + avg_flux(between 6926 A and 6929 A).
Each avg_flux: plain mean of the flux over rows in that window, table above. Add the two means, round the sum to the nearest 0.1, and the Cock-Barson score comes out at 10.4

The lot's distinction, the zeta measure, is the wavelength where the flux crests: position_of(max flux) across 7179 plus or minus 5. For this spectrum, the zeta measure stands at 7176.92 A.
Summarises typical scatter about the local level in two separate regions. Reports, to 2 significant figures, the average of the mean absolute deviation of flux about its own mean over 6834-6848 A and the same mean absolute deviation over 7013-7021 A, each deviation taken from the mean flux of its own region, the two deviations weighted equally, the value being 0.32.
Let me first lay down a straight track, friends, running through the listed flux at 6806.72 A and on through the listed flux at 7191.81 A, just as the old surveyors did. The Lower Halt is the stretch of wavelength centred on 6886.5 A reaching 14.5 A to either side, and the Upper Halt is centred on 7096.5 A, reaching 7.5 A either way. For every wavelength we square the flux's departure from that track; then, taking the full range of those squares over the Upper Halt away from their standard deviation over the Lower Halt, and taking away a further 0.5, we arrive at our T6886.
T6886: -1.7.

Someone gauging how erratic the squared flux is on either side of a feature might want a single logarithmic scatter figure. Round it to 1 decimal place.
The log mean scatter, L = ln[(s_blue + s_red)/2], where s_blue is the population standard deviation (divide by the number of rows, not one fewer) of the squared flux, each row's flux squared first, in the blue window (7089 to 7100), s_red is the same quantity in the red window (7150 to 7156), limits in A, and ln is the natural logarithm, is 1.1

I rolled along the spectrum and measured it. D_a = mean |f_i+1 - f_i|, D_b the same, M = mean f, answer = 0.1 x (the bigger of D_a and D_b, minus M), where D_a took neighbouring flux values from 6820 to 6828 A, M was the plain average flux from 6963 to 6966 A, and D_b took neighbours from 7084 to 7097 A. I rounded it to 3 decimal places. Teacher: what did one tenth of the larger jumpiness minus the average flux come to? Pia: -0.441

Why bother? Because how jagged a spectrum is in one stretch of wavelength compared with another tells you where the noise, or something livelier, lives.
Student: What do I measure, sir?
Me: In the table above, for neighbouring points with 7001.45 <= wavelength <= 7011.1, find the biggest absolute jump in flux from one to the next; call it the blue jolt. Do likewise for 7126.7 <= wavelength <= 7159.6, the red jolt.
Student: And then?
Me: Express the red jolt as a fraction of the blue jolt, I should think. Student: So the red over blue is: 0.89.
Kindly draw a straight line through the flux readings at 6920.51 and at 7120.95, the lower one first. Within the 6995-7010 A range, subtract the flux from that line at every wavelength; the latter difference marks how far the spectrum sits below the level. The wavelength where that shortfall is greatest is 7003.87 A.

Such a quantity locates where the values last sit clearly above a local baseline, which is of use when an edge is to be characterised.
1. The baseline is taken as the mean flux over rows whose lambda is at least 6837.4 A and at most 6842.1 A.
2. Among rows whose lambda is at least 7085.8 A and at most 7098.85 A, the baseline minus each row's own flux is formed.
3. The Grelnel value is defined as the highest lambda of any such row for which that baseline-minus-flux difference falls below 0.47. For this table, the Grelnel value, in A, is 7098.03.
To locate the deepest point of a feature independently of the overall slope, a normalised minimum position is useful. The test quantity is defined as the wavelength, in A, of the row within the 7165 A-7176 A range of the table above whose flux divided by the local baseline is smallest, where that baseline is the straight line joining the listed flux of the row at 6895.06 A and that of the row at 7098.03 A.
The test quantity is 7165.36 A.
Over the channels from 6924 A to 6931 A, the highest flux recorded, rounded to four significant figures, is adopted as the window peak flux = 5.665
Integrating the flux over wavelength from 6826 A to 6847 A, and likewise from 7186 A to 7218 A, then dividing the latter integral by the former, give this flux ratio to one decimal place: 1.7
